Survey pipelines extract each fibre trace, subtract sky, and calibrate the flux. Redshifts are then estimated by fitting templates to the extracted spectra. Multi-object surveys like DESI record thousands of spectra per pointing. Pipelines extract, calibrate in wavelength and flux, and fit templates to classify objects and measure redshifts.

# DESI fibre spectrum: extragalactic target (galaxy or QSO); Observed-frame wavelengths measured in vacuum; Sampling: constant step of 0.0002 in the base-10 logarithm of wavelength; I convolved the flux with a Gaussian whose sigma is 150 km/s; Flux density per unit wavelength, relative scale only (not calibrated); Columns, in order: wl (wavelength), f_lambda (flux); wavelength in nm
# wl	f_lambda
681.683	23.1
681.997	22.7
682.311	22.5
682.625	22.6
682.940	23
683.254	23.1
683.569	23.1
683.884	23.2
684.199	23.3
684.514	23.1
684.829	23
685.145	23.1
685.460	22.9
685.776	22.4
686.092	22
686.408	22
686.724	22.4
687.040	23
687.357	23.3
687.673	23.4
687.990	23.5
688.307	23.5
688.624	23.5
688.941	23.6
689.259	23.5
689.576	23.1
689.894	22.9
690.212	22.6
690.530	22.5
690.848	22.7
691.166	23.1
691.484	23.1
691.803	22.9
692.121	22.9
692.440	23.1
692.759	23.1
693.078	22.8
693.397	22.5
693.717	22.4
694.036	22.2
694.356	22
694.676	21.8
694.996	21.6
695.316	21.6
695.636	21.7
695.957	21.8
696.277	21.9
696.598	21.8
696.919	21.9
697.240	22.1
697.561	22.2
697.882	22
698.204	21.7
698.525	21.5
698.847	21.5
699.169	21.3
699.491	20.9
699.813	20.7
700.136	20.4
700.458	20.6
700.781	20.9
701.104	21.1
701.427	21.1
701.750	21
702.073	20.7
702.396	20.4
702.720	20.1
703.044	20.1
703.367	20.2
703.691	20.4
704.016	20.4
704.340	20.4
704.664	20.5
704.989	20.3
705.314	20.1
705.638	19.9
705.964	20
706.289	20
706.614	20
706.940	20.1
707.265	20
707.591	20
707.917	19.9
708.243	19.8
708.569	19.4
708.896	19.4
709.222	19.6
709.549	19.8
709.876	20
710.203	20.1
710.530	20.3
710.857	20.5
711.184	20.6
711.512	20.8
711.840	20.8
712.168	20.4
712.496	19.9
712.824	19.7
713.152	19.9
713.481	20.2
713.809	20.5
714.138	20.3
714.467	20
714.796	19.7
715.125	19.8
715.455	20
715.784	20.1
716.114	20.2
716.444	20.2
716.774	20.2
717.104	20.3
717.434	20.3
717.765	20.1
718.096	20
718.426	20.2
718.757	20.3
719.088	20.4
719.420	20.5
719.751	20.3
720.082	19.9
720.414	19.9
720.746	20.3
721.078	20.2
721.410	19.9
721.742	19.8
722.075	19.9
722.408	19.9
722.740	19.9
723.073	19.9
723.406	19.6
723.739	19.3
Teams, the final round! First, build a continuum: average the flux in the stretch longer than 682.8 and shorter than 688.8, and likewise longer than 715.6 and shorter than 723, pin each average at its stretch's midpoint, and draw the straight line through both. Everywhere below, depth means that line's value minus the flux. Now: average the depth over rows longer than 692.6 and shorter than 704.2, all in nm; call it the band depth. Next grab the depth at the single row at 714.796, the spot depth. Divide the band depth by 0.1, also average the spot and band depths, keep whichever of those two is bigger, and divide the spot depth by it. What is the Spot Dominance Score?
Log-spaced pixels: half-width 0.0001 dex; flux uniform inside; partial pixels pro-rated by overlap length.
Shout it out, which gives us 0.16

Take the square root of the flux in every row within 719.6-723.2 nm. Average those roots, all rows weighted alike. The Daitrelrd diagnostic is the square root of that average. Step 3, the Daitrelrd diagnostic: 2.11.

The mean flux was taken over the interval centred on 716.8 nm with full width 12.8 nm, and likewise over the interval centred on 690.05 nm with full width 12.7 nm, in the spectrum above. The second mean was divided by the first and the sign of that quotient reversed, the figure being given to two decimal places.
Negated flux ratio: -1.13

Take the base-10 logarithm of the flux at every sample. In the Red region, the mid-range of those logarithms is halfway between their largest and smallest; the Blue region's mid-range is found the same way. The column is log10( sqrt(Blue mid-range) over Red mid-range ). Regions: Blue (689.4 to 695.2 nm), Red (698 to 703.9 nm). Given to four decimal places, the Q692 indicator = -0.0555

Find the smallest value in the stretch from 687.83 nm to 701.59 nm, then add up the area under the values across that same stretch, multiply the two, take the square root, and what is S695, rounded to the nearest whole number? 79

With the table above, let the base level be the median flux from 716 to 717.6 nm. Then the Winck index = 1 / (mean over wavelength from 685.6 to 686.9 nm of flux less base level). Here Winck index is 0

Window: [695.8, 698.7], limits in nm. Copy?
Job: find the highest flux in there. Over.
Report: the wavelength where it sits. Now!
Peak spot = 697.561 nm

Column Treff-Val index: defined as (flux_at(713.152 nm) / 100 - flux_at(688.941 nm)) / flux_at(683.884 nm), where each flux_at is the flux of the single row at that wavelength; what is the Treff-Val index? -1.01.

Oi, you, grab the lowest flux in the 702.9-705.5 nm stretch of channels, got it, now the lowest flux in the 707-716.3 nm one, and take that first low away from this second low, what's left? -0.70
